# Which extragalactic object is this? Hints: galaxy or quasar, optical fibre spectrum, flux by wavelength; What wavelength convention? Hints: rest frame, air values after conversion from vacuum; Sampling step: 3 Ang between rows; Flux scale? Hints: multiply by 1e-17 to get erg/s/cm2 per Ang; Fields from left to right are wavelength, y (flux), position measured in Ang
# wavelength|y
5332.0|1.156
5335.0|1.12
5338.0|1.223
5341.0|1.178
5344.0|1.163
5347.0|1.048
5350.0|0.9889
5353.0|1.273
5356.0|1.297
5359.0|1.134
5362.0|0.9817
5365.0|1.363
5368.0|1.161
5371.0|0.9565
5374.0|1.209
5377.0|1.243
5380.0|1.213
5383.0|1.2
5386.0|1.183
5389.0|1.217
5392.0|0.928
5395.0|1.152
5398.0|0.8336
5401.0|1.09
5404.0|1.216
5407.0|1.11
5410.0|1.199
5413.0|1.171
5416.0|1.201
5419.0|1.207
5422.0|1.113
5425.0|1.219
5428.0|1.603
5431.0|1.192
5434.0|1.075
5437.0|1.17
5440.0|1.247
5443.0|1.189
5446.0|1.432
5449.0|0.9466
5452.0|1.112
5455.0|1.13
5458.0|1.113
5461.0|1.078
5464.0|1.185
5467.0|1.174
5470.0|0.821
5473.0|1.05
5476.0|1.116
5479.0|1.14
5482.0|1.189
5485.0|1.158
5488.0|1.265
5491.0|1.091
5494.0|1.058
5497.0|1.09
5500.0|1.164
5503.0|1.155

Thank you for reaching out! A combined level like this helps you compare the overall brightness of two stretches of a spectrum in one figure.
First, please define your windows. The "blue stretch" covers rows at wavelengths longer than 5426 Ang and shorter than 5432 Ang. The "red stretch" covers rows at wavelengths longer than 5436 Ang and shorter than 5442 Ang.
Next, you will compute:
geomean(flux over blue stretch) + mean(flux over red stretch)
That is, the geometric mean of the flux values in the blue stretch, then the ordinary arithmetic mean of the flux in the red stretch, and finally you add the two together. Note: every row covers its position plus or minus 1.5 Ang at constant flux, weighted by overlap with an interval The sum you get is 2.59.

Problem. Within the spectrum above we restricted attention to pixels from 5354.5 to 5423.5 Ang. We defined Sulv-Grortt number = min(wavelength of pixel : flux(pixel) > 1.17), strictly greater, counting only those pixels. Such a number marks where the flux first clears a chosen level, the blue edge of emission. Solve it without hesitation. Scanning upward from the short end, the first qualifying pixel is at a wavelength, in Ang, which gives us 5356.0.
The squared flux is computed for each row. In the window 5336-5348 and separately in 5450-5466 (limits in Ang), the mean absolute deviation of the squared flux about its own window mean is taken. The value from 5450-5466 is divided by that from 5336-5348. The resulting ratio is 0.52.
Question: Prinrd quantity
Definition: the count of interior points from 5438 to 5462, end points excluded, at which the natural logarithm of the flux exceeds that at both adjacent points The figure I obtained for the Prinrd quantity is 2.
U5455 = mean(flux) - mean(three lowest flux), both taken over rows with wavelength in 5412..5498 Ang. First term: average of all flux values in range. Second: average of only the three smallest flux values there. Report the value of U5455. 0.22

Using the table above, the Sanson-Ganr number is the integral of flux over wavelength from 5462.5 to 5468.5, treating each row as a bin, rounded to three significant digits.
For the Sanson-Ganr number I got 7.08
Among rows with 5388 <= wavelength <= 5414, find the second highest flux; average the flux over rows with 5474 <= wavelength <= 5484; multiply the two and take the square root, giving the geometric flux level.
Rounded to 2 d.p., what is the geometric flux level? 1.18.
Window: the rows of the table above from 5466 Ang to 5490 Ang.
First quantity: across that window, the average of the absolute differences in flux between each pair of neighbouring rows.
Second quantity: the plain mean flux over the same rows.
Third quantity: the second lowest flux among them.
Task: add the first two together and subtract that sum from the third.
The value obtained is -0.19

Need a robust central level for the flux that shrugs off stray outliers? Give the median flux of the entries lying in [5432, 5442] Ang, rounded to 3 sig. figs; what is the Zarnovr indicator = 1.17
